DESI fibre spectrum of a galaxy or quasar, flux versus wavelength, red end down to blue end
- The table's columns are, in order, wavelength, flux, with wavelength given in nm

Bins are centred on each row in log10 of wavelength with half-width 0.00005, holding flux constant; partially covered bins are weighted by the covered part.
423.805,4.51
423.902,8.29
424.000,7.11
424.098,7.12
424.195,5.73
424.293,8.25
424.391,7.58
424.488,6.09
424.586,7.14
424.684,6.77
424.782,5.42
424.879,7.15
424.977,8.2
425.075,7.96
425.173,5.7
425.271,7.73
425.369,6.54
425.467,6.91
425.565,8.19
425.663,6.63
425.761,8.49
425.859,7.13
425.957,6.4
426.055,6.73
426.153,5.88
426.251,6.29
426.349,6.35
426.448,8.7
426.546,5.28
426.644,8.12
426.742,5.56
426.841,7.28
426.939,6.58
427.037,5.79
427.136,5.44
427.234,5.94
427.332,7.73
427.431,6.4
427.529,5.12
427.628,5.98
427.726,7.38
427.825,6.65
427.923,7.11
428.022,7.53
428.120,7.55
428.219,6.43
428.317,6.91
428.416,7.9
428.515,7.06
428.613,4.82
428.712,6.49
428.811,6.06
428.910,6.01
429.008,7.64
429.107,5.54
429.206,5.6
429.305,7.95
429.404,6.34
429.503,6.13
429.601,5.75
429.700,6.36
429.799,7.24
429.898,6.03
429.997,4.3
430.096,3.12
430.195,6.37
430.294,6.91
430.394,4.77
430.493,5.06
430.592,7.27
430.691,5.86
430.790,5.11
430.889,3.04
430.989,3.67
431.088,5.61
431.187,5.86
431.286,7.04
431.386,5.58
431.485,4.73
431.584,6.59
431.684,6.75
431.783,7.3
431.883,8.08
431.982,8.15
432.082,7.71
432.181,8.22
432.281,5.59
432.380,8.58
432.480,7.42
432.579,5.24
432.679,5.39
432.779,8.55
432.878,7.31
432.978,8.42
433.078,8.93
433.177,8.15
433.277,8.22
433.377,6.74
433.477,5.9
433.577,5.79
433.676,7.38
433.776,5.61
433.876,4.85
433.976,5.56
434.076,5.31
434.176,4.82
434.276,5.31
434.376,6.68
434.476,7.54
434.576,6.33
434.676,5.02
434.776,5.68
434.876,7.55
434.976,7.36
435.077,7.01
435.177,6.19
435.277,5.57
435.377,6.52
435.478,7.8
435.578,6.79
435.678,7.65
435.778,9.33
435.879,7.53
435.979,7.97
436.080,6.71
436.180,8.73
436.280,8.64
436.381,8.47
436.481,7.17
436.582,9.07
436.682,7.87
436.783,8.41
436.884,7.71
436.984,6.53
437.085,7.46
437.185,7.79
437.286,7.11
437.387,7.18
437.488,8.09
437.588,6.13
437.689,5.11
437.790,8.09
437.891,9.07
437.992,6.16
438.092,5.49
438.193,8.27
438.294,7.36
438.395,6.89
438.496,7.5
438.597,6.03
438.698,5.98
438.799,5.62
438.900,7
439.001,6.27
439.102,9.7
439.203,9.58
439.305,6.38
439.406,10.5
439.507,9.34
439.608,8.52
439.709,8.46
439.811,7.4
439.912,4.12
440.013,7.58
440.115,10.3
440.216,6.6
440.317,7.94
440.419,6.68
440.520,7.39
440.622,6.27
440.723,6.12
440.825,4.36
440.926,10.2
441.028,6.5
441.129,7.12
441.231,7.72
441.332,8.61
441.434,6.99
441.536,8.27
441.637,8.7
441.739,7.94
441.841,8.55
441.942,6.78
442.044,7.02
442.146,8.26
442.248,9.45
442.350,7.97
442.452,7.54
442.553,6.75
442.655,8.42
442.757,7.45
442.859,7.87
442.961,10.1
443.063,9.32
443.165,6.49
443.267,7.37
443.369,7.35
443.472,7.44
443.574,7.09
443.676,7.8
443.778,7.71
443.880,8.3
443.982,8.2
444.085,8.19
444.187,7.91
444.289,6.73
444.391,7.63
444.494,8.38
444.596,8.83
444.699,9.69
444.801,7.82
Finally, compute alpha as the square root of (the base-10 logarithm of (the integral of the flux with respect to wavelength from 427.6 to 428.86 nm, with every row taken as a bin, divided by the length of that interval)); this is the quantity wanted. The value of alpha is 0.91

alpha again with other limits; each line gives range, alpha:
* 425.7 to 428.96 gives 0.91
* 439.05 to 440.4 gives 0.95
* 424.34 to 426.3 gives 0.92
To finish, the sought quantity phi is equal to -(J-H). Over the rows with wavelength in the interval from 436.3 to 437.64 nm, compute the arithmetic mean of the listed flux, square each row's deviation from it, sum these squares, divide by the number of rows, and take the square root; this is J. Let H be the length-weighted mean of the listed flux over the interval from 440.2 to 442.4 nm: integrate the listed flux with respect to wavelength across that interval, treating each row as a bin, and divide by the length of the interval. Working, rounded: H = 7.5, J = 0.78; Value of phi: 6.76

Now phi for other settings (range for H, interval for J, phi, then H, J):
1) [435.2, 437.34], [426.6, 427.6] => 6.67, 7.6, 0.97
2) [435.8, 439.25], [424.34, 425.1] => 6.57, 7.4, 0.87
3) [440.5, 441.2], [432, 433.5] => 5.62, 6.8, 1.23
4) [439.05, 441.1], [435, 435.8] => 6.61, 7.7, 1.08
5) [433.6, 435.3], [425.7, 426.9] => 5.04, 6.1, 1.07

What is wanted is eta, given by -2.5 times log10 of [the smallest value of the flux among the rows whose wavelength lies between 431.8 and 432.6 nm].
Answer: -1.80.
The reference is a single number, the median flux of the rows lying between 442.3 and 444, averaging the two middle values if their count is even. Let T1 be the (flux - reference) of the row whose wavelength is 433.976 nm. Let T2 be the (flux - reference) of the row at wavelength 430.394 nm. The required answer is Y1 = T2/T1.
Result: 1.4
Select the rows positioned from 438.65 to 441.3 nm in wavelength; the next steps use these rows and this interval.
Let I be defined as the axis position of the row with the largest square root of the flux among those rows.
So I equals 439.406 nm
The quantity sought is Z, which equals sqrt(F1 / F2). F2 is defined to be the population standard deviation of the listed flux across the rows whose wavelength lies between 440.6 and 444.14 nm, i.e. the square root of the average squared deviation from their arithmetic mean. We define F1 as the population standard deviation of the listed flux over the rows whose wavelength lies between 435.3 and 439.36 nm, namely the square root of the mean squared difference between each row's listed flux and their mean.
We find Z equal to 1.00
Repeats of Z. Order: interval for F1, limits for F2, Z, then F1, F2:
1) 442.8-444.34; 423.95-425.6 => 1.01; 0.90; 0.88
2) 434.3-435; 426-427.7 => 0.96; 0.91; 0.98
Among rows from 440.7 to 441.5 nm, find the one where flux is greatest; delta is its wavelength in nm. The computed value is 440.926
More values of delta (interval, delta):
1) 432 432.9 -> 432.380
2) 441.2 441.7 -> 441.637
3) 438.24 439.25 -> 439.102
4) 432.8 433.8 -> 433.078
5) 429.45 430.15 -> 429.799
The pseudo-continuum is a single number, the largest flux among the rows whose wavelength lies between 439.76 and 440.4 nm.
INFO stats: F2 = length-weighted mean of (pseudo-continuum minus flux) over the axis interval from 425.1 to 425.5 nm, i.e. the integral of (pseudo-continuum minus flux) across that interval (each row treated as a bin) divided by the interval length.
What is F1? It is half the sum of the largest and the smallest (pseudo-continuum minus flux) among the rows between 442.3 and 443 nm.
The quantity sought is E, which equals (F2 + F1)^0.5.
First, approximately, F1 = 1.9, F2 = 3.5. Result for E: 2.3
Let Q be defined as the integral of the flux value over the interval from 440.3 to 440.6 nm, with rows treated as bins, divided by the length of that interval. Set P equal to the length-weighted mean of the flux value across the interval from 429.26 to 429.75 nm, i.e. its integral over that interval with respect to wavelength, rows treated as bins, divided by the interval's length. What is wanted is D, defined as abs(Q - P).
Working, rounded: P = 6.5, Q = 7.1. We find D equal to 0.65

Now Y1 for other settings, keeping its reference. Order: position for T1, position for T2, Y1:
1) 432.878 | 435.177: 3.8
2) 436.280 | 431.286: -0.7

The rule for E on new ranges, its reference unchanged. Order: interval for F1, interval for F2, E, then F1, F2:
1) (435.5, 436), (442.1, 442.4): 2.0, 2.2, 1.7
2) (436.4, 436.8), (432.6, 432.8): 2.4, 2.2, 3.8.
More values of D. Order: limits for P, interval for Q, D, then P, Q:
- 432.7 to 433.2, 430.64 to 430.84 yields 2.61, 8.1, 5.5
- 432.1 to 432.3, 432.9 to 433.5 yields 0.55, 7.2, 7.8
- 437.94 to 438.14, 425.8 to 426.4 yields 0.63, 5.9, 6.5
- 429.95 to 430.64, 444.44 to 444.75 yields 3.54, 5.4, 8.9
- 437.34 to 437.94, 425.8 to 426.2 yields 0.68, 7.3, 6.6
